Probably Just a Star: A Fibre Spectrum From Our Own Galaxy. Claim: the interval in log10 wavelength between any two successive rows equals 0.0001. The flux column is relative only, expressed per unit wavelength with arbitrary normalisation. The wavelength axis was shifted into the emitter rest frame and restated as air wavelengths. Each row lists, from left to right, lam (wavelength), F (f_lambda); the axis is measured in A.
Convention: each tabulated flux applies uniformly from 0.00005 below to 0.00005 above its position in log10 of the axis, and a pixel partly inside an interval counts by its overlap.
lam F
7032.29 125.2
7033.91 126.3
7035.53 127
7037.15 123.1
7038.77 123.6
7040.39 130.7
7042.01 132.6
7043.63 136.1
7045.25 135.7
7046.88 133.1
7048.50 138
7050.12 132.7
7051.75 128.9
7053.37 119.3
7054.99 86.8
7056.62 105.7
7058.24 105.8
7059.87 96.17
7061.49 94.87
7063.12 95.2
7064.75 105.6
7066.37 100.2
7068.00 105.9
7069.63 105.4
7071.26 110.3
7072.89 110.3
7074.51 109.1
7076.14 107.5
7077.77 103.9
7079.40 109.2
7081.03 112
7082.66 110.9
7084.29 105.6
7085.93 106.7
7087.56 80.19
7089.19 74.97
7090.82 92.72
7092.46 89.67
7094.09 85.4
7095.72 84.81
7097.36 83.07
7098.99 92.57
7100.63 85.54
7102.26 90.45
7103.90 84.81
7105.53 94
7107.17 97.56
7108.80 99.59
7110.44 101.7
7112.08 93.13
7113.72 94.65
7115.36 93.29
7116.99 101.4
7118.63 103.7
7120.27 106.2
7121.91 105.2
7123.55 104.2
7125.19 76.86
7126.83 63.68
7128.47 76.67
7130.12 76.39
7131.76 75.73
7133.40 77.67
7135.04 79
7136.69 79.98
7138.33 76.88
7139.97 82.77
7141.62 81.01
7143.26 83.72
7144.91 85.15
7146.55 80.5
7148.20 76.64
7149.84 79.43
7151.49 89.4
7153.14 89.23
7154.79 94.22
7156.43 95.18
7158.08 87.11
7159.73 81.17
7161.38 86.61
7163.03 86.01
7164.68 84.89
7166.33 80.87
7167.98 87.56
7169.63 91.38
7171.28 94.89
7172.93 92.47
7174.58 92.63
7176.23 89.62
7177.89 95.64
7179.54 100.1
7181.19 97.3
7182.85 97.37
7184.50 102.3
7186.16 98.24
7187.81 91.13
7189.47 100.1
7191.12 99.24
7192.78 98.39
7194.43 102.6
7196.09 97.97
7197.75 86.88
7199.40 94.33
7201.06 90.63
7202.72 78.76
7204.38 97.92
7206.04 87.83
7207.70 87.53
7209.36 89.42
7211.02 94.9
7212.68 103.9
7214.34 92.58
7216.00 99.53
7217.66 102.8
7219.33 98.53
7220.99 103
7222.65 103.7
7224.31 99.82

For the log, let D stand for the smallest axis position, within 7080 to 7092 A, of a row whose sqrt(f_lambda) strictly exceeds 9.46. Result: 7081.03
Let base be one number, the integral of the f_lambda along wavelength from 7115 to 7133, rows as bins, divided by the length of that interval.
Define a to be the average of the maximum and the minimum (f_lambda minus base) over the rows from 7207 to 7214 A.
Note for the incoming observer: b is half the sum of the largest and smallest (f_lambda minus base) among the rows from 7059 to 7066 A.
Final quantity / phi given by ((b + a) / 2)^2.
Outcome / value 80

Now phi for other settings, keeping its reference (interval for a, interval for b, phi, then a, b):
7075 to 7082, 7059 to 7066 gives 227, 19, 11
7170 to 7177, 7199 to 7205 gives 2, 3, -1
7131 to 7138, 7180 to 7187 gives 0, -11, 11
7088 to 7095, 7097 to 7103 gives 10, -5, -1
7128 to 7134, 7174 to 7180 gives 11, -12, 6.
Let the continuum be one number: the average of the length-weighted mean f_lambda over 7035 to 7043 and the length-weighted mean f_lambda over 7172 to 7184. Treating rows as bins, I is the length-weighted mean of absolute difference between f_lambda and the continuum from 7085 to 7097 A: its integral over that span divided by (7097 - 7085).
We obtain 24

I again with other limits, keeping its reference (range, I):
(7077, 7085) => 3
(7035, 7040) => 13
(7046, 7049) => 24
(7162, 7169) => 26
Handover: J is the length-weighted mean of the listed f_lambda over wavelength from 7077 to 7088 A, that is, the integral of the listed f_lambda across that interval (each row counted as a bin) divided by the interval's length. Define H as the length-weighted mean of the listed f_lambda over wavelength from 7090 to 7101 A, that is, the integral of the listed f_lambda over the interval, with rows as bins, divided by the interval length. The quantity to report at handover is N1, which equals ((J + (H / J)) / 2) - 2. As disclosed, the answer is 51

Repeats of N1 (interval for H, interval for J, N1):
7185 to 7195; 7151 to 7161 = 43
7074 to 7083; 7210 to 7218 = 48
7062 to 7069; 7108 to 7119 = 47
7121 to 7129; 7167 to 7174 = 44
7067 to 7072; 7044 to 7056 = 61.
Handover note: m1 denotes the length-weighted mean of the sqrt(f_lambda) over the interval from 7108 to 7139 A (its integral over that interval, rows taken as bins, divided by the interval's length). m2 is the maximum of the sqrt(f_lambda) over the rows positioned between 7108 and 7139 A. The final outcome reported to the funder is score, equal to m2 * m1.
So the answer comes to 97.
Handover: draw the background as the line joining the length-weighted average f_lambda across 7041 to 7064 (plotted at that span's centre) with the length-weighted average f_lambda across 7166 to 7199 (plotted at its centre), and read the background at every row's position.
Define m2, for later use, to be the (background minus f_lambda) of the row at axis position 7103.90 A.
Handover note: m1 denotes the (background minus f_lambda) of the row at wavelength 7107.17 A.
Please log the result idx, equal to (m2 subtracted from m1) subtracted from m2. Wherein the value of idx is 37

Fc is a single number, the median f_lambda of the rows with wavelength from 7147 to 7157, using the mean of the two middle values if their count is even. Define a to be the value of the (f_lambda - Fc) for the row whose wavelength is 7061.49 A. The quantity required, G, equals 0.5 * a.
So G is 3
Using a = 6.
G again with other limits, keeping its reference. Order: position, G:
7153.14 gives 0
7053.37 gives 15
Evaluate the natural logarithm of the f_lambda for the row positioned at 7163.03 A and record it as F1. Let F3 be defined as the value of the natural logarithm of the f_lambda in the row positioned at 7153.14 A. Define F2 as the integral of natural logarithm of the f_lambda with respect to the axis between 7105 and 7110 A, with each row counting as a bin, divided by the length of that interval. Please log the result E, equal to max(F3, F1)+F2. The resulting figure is 9.07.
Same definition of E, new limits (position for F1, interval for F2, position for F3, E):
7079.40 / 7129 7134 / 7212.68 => 9.03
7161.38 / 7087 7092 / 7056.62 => 9.08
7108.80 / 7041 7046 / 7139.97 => 9.51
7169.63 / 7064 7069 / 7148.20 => 9.16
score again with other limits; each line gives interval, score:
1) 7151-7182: 95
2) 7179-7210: 98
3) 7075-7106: 103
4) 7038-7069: 126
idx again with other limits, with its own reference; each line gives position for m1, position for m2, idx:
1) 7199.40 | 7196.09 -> -8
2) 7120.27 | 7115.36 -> 27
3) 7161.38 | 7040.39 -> -35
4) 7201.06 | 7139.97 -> 38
